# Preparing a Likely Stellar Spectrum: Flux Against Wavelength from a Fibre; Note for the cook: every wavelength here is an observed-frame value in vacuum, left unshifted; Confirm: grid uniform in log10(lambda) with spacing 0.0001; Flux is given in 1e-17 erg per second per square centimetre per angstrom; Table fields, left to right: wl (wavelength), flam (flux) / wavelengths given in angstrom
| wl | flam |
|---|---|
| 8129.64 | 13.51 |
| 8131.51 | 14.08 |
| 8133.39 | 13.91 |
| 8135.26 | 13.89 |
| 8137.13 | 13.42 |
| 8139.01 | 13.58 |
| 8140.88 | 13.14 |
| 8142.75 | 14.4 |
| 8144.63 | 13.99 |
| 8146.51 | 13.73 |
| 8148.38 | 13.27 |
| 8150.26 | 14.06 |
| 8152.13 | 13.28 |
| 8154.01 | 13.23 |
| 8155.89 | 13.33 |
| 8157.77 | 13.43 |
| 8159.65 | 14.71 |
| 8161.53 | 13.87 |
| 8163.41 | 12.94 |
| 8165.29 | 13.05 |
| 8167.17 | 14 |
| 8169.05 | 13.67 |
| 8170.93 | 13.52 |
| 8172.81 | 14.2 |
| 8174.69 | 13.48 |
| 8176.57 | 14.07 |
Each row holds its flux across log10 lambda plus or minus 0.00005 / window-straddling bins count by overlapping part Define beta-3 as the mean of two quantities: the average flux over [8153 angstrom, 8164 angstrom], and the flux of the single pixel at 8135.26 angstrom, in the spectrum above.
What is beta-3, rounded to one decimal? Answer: 13.7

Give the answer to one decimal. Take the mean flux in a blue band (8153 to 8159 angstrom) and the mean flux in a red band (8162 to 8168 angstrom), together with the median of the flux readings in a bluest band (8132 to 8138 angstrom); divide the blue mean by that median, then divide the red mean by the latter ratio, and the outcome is 13.9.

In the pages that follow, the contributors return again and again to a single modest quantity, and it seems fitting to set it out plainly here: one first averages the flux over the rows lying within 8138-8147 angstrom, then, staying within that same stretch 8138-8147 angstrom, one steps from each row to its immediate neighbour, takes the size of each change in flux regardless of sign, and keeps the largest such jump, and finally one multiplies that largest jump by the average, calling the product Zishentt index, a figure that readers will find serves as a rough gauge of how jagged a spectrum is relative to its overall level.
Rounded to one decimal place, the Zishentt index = 17.3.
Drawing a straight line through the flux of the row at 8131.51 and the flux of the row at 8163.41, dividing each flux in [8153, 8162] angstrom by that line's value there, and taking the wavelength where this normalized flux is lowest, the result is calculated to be 8154.01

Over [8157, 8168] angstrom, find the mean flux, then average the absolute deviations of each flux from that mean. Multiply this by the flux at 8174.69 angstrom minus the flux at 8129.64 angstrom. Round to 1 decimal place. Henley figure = 0.0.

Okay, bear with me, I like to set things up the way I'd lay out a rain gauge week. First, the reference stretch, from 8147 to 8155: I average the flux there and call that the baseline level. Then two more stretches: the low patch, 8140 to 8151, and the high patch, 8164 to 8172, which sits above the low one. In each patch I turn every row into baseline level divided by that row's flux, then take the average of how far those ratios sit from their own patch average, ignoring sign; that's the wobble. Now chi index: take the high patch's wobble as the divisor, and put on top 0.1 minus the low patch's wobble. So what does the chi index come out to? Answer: 3.6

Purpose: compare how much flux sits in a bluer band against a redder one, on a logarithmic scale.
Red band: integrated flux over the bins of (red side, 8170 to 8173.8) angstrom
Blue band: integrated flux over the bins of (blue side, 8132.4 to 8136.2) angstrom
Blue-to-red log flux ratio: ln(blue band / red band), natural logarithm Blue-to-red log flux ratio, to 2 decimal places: 0.00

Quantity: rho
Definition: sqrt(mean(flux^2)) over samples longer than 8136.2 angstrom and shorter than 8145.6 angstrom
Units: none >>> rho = 13.7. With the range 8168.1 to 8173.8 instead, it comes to 13.8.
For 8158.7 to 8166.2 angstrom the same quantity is 13.7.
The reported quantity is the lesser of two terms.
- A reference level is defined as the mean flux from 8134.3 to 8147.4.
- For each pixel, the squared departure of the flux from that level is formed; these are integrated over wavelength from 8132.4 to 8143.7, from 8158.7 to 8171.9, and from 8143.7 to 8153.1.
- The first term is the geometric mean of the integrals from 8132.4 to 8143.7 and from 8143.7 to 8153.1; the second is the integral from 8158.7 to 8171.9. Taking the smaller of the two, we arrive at 1.43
